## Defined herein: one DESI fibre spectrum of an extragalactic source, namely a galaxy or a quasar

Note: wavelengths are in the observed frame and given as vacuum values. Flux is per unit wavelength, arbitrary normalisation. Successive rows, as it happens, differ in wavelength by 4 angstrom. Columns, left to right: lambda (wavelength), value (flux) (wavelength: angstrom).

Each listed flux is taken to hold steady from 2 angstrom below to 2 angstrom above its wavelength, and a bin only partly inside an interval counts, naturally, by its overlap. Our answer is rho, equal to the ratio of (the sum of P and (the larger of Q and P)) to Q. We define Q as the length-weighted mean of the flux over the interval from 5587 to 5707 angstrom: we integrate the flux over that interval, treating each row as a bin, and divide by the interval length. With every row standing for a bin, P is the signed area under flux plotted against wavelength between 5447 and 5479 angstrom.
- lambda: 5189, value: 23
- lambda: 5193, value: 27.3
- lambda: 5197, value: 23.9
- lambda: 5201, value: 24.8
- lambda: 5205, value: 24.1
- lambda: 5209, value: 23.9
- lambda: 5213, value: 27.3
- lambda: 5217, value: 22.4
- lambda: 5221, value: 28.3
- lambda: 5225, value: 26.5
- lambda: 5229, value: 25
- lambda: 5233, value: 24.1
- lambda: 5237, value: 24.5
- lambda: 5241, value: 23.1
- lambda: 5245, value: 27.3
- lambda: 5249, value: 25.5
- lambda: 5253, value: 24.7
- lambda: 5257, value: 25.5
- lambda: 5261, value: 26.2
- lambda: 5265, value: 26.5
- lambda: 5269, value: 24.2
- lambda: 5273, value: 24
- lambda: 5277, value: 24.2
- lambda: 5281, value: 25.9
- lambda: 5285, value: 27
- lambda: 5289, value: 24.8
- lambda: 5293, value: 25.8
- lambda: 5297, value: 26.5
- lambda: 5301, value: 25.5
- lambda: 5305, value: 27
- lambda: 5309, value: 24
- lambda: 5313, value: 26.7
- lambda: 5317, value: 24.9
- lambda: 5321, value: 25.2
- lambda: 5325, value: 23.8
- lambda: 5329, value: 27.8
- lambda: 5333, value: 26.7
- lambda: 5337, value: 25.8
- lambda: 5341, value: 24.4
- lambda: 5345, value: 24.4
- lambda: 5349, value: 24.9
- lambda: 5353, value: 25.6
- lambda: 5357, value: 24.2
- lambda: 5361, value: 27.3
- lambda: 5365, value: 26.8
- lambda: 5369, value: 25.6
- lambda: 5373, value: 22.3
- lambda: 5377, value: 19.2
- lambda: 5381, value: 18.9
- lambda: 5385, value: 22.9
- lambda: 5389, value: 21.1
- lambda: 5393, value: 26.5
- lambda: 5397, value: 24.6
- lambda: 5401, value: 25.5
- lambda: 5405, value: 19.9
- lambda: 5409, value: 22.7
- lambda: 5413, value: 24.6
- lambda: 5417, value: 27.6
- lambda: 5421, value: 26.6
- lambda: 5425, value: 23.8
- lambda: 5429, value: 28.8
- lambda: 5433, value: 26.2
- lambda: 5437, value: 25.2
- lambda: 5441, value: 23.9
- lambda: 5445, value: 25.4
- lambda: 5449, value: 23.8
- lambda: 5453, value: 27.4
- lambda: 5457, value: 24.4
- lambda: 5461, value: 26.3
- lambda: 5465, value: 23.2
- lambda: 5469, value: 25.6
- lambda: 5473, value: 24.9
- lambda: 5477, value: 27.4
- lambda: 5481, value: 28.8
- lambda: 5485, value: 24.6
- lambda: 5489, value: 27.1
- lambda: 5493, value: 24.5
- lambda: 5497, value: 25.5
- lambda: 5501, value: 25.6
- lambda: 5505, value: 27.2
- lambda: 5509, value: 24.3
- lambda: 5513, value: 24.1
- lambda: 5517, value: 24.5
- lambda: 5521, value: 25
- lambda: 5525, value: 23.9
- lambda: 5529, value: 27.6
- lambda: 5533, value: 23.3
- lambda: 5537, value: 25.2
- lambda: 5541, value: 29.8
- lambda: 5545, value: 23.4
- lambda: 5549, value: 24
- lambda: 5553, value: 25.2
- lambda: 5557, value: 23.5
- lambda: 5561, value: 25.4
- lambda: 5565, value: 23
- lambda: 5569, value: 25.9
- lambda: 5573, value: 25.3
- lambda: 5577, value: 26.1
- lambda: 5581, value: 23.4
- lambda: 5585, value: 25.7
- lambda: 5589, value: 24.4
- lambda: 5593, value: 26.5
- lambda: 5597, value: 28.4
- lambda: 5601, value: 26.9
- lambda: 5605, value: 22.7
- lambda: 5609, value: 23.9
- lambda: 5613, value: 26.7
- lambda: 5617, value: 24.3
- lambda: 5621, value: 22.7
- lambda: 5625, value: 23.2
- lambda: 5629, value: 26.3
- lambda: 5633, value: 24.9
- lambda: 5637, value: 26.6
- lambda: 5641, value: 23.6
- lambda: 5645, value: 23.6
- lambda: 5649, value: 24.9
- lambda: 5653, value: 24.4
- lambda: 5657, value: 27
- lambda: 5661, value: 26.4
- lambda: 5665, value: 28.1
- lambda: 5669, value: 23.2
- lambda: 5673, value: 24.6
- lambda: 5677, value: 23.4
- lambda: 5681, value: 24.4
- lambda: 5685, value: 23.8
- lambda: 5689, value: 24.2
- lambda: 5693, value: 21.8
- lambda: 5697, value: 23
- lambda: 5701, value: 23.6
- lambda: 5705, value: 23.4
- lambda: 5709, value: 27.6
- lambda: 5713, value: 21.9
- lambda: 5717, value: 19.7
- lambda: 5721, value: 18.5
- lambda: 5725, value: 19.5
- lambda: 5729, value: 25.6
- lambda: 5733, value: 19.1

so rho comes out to 66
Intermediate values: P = 812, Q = 24.7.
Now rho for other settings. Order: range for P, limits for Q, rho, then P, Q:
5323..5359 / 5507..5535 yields 74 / 910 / 24.7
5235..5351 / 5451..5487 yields 228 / 2947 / 25.8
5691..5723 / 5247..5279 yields 57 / 718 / 25.1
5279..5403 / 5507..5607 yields 246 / 3086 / 25.1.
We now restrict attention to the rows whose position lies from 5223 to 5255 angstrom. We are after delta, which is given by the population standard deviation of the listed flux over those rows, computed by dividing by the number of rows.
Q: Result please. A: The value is 1.2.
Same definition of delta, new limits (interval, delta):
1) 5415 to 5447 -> 1.6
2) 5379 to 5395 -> 2.8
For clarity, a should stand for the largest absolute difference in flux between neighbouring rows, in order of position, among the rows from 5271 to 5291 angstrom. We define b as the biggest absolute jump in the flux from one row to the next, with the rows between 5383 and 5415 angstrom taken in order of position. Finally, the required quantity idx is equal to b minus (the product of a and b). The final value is -7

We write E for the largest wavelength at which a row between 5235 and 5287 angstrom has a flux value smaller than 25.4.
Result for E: 5277 angstrom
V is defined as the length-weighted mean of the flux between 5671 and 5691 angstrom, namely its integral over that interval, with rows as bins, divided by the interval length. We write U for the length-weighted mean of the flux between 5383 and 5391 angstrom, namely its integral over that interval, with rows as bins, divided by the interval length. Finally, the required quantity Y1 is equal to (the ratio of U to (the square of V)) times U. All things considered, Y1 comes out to 0.83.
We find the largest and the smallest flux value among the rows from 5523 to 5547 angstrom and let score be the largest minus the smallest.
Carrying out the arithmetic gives 6.5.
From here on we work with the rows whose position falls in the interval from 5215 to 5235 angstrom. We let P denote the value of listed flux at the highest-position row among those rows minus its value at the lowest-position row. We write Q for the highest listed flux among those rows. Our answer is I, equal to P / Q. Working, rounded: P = 1.7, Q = 28.3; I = 0.06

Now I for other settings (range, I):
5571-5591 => -0.03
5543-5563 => 0.08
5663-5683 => -0.13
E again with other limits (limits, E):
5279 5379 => 5377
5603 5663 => 5653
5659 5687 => 5685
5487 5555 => 5553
